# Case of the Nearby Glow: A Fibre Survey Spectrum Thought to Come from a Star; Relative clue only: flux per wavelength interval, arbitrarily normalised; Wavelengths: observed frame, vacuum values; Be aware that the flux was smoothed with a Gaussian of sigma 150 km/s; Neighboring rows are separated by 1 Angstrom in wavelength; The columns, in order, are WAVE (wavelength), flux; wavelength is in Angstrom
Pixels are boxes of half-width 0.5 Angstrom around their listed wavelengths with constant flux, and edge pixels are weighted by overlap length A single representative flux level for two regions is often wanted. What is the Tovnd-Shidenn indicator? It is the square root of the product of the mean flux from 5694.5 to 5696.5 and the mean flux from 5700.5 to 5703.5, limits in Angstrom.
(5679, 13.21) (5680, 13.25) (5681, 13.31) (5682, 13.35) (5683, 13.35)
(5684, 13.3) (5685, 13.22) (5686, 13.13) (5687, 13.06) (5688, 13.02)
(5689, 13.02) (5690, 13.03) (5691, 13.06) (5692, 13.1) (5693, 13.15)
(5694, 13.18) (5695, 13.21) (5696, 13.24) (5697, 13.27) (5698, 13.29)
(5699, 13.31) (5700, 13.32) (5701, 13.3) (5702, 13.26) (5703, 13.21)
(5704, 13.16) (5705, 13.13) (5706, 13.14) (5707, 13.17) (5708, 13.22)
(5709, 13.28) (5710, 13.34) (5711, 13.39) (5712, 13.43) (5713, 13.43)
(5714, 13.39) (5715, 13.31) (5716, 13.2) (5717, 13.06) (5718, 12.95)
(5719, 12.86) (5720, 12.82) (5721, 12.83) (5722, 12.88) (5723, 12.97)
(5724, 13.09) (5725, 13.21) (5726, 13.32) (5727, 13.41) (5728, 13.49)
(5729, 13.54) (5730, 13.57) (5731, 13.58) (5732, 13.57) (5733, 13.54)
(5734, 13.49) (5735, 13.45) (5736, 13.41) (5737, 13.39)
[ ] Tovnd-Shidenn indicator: 13.2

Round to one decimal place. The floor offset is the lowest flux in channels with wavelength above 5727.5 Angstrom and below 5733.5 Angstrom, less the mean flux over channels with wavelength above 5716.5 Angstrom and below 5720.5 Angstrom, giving 0.6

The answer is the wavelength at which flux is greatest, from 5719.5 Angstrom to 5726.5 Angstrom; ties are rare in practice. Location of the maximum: 5726 Angstrom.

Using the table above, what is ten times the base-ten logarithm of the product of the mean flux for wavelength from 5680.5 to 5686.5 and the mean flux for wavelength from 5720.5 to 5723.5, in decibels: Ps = 22.3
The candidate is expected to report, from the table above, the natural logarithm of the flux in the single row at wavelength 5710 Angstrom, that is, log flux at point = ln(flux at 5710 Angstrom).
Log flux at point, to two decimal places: 2.59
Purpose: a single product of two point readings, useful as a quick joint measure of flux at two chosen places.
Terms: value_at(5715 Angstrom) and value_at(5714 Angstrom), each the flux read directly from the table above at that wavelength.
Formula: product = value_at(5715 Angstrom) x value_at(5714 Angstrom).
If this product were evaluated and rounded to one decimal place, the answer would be 178.2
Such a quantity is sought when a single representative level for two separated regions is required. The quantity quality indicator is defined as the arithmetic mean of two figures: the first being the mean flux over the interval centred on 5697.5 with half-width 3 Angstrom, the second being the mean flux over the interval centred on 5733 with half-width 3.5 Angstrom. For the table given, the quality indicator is 13.4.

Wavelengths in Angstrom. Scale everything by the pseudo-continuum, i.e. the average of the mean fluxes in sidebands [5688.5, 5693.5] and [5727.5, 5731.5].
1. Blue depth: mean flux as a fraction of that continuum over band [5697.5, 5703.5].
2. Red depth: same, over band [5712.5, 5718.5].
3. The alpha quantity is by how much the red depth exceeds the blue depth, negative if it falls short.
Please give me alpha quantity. -0.004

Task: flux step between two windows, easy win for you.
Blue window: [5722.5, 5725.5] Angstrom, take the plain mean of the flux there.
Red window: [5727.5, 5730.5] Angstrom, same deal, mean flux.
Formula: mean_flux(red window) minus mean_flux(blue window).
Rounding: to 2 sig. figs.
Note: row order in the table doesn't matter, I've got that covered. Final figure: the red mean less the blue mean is 0.44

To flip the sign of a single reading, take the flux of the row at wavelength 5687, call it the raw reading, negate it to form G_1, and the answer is -13.06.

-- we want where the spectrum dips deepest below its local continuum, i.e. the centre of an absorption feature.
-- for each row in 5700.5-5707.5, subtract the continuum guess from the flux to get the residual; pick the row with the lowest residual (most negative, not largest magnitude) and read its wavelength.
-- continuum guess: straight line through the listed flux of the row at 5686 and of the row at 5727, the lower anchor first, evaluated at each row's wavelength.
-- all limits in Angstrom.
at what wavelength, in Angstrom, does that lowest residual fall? 5705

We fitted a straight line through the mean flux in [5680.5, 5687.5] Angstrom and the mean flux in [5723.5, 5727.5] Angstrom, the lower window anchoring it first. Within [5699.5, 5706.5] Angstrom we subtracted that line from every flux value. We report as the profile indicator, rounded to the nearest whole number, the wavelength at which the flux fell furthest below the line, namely 5705 Angstrom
